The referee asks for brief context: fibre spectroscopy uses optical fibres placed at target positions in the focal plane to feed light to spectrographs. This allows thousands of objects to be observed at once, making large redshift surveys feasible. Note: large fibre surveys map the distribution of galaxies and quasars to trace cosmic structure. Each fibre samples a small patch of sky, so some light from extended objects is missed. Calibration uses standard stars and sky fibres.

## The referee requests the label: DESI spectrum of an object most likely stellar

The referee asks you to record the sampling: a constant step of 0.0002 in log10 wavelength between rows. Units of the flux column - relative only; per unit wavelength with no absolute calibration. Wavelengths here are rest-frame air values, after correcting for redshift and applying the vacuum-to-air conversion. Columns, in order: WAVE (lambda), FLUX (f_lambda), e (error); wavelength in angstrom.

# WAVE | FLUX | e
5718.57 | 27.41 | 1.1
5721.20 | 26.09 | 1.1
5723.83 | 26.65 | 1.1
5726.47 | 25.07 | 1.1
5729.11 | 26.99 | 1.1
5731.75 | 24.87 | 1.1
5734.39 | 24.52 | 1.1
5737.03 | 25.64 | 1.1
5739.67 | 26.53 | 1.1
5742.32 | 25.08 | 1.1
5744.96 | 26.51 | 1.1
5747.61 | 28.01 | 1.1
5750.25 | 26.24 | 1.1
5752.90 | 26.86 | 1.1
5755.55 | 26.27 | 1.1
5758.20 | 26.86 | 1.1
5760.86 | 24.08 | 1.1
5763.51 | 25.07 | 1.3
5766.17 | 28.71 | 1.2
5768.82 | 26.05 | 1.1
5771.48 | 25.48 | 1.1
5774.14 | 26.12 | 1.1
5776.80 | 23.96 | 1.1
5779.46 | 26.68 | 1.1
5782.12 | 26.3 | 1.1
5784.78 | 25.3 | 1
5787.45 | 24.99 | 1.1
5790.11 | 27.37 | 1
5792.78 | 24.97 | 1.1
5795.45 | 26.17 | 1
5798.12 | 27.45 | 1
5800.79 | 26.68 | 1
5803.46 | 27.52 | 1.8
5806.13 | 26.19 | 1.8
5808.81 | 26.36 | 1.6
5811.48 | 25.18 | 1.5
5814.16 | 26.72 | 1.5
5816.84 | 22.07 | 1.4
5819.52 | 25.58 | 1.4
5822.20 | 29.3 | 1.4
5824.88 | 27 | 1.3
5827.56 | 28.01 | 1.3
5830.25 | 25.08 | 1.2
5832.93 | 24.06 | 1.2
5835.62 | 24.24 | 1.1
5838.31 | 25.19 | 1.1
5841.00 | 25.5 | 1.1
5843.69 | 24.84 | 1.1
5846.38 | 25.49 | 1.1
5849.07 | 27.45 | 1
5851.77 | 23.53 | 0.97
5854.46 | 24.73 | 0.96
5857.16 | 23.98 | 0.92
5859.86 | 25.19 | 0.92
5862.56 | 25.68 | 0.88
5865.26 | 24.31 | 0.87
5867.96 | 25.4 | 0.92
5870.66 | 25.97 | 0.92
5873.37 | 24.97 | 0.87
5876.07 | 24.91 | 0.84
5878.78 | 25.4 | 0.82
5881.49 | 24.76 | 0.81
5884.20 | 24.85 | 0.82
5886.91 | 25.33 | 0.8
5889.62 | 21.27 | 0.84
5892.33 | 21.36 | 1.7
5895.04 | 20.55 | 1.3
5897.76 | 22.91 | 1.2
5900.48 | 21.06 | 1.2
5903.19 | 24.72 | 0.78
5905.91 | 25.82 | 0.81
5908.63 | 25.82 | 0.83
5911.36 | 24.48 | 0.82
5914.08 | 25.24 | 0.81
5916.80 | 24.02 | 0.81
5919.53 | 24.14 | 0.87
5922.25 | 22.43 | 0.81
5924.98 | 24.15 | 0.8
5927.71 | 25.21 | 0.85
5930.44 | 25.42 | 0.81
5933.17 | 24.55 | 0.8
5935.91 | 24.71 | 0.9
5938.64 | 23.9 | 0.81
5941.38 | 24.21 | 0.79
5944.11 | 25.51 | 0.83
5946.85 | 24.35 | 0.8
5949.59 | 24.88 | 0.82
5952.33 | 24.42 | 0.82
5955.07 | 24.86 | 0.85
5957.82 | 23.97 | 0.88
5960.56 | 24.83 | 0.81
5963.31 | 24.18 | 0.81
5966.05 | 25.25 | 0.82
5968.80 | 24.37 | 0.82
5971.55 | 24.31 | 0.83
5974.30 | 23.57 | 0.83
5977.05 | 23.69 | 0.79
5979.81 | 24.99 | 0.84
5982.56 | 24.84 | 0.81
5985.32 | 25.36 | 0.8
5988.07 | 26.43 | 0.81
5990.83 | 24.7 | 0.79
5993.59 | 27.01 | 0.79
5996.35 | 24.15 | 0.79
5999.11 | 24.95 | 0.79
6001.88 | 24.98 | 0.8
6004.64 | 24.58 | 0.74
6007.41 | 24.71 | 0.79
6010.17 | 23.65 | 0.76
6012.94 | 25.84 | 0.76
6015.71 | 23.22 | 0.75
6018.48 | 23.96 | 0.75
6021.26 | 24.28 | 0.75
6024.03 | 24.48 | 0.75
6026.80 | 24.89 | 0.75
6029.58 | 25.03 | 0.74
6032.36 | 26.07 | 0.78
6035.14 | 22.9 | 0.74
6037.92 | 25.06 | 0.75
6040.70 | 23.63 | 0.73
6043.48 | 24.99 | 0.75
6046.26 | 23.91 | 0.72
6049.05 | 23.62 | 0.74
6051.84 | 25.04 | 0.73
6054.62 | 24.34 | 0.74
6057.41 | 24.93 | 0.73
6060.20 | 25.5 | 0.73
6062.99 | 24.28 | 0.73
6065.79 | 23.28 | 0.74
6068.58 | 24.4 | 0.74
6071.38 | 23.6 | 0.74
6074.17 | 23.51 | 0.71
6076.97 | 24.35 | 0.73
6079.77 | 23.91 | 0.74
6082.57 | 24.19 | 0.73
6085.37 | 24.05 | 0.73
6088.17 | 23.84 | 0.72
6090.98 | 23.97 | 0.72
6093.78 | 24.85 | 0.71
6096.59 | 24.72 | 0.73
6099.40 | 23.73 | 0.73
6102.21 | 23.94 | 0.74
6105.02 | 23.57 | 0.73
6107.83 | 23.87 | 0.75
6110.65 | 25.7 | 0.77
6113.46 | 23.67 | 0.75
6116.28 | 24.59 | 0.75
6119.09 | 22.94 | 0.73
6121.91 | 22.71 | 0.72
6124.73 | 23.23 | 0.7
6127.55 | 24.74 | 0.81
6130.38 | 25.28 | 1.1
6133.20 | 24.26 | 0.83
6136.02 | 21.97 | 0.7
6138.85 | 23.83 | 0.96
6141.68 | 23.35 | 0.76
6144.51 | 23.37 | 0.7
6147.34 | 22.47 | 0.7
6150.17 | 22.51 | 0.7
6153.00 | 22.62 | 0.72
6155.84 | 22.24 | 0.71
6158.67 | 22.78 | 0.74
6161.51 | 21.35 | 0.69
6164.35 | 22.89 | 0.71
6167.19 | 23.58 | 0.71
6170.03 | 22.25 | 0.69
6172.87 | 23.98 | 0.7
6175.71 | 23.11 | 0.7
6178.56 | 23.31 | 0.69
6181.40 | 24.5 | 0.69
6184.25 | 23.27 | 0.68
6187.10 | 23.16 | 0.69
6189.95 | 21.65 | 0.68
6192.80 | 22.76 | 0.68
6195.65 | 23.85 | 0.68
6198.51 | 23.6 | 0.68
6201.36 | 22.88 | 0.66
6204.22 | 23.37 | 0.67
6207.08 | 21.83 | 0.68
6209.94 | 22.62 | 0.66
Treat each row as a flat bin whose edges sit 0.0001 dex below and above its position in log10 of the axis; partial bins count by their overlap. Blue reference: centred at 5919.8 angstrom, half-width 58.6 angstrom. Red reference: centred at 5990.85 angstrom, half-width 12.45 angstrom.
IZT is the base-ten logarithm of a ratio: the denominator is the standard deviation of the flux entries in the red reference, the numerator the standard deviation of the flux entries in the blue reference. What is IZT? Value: 0.2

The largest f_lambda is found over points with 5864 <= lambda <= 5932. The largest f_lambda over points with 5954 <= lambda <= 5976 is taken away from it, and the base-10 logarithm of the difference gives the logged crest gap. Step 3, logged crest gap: -0.1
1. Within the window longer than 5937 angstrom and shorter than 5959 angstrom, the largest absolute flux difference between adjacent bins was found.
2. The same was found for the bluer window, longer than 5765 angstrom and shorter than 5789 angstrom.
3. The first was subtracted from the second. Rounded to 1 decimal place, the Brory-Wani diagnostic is 1.4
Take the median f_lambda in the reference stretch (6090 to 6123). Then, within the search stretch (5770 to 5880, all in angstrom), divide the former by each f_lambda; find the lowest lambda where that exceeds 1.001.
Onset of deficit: 5816.84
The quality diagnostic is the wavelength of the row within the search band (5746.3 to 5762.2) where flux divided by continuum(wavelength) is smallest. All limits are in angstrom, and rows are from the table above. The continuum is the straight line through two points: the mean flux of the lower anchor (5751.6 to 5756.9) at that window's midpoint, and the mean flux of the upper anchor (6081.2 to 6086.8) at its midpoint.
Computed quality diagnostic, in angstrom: 5760.86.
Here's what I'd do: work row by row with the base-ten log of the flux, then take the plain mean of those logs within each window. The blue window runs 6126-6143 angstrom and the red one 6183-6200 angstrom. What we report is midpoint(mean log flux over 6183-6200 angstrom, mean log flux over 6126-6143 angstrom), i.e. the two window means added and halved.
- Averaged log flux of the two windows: 1.37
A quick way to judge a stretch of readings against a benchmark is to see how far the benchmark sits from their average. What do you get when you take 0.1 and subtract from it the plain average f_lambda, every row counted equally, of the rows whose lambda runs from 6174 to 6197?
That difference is -23.1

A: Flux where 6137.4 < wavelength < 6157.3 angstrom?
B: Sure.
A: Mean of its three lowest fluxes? 22.4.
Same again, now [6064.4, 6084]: 23.5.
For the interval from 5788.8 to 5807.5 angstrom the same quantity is 25.8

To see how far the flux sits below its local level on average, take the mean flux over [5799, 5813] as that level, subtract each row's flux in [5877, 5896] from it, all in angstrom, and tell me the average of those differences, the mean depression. 3.0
